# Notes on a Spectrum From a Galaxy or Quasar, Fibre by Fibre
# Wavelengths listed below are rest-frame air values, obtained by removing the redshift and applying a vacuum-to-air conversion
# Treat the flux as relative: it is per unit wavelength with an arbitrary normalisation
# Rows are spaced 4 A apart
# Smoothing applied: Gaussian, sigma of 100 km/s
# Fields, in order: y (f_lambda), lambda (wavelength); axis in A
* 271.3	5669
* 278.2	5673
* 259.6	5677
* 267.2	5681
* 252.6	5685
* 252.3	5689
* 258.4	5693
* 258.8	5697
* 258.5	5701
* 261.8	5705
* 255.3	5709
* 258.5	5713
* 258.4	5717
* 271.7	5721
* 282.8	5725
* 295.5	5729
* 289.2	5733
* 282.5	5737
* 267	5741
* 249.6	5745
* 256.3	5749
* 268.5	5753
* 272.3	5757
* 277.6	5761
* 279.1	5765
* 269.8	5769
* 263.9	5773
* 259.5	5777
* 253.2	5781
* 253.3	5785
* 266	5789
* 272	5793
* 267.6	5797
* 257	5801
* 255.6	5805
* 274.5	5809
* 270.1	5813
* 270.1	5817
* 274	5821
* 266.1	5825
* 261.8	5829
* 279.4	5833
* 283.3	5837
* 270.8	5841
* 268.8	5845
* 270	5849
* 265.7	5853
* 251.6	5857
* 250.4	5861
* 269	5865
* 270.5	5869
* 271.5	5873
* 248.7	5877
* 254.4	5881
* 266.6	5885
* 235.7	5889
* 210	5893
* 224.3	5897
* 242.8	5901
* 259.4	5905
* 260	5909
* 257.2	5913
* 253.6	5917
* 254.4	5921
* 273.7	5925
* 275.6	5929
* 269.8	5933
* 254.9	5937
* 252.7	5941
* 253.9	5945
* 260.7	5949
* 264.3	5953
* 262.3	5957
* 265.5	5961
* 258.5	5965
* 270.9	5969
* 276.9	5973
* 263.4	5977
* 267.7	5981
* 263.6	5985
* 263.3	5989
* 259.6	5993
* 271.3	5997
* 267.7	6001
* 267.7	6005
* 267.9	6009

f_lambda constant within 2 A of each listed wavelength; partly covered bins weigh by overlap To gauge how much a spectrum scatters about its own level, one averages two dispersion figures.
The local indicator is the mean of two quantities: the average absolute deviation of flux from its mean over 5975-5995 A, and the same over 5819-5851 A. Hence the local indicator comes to 4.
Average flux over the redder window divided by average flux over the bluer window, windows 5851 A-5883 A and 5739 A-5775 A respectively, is 0.974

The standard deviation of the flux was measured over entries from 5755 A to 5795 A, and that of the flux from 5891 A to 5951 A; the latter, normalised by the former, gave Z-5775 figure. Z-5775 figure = 1.9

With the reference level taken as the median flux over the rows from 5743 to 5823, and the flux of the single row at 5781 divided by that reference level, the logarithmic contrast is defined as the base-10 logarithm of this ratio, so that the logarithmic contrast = -0.025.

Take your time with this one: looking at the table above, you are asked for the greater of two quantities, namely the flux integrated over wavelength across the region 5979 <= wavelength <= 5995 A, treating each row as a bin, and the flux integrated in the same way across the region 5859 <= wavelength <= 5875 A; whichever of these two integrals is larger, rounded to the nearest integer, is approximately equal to 4246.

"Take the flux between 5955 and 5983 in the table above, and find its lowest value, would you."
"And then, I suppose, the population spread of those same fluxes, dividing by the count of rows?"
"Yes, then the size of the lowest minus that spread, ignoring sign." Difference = 253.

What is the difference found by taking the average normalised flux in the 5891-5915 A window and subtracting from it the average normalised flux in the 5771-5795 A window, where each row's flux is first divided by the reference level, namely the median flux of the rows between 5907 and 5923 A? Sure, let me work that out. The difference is -0.074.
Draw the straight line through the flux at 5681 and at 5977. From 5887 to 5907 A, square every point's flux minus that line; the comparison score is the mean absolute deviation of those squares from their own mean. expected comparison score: 887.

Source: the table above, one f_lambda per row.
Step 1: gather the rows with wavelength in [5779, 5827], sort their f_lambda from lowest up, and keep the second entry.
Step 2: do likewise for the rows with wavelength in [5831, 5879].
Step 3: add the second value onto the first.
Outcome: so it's 504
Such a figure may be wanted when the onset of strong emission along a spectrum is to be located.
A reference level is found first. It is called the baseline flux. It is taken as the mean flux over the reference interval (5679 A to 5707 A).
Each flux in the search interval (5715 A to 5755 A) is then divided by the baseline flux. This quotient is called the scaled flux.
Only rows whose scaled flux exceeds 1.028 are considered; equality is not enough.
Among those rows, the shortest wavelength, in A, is 5721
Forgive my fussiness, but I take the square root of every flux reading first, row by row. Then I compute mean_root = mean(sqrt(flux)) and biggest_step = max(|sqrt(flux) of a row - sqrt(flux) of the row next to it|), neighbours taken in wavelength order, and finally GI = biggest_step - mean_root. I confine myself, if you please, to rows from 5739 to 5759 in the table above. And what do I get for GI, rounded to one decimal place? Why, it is -15.7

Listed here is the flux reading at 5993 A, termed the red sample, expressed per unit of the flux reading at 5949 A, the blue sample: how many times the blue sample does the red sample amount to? 1.00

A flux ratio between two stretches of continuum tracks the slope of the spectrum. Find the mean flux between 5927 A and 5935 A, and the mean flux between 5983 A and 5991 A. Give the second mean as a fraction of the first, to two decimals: 0.97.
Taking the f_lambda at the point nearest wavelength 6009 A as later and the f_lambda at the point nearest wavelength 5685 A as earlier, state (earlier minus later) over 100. -0.15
